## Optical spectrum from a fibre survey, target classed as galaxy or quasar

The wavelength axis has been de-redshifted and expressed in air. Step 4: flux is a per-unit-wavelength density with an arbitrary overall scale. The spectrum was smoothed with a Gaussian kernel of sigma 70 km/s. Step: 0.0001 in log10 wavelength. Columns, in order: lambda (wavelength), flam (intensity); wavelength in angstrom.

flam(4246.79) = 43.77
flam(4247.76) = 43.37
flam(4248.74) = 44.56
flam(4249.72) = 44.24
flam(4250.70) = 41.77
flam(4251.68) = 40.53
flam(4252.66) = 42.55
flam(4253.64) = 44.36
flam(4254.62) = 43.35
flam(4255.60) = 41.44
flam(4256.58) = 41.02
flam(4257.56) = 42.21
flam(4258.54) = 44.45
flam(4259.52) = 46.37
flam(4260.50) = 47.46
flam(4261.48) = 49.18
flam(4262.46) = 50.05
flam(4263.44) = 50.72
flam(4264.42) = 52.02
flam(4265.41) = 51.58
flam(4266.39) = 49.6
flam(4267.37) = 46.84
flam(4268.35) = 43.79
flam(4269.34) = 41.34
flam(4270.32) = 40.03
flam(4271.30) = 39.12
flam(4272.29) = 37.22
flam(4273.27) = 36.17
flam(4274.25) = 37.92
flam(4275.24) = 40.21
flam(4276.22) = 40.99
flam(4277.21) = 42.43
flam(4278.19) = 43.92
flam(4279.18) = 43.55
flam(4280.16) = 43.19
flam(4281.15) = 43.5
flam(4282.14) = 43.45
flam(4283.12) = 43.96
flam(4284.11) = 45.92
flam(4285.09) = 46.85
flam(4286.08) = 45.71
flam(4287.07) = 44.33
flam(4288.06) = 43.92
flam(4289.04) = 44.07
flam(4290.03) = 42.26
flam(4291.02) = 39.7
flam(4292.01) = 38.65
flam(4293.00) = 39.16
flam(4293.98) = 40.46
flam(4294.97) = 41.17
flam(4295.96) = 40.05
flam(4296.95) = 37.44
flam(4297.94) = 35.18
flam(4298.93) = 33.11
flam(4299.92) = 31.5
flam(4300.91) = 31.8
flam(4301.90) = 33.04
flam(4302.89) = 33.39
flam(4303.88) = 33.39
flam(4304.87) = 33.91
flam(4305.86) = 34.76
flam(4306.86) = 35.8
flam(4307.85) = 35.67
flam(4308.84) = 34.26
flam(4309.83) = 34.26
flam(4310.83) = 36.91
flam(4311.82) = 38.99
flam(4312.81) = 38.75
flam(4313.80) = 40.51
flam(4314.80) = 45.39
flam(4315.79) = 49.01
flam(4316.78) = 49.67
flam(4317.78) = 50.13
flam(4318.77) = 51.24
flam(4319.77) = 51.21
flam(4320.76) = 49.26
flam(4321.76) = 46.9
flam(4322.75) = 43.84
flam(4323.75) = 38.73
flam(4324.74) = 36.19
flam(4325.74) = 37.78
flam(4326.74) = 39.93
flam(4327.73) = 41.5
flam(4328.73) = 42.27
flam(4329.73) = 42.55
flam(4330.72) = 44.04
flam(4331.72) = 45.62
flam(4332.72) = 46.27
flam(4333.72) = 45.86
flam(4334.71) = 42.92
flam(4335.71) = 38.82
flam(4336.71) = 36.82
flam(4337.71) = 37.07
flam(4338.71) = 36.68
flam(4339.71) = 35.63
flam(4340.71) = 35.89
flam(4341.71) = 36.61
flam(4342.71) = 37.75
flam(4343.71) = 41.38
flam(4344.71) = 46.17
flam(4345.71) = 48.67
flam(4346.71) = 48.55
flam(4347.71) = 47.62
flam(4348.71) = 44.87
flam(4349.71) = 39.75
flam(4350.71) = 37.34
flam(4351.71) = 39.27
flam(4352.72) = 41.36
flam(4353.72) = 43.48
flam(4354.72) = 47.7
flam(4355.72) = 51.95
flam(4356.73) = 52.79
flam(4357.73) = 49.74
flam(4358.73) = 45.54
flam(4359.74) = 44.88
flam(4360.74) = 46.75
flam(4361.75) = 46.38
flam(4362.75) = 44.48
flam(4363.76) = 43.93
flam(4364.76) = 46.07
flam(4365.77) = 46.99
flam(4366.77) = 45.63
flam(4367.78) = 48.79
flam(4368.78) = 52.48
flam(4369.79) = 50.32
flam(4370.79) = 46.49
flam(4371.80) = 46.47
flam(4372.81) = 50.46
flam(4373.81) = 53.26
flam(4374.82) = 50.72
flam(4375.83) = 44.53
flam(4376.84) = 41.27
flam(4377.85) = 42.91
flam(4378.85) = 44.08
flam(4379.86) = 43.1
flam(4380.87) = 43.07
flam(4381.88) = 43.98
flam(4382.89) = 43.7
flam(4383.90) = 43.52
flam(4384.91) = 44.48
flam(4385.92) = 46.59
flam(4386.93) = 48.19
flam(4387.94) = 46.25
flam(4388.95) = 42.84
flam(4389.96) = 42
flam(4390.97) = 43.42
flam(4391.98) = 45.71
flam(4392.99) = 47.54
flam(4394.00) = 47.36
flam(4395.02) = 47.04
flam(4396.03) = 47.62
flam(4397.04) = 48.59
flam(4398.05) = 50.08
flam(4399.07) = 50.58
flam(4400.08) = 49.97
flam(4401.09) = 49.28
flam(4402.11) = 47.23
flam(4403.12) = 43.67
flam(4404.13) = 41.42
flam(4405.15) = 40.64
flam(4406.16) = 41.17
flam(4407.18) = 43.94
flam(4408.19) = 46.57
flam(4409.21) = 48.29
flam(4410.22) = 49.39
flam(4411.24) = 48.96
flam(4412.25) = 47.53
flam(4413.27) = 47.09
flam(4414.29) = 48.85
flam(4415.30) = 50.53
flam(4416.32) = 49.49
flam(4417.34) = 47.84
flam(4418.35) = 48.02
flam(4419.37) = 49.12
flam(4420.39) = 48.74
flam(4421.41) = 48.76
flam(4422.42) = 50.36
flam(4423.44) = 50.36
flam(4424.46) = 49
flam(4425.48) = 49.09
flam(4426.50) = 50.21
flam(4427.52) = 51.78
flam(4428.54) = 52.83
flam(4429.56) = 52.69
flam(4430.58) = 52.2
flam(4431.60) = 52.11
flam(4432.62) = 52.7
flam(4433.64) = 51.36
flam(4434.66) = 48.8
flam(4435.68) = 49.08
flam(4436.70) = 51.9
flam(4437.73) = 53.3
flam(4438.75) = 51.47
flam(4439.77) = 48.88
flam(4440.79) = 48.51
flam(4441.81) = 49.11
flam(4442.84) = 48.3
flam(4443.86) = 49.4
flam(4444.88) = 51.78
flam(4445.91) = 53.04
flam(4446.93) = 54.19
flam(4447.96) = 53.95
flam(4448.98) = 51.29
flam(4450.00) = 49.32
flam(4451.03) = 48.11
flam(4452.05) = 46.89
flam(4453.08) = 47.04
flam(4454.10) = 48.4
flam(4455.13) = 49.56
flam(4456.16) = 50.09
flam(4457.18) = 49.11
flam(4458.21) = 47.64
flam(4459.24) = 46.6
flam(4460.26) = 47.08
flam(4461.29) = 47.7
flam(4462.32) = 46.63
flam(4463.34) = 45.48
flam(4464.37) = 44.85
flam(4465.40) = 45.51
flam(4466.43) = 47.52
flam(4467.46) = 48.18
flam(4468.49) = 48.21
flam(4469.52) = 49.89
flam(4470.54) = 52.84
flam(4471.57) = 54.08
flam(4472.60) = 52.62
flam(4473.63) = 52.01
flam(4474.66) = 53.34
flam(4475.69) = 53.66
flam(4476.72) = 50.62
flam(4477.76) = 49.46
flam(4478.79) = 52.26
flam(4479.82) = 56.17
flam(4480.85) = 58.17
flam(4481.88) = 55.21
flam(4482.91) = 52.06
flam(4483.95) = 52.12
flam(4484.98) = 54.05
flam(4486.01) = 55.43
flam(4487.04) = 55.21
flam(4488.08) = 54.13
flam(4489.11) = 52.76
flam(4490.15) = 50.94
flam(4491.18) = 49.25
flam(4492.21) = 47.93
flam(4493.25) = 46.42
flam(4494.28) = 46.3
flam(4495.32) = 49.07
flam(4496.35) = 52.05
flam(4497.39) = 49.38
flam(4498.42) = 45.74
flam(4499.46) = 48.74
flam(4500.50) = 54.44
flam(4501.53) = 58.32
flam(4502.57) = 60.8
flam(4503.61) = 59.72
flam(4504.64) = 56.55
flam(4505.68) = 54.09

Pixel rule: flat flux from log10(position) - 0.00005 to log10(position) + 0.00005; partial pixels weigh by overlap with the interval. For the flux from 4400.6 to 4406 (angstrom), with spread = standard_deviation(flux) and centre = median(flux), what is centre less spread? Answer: 40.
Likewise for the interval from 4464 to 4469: 46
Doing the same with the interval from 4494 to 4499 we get 47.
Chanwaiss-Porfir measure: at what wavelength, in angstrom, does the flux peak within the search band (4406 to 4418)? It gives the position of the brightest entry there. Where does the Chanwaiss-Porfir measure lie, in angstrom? 4415.30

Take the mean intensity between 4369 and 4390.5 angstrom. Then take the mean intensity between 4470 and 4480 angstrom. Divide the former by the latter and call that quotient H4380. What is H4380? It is 0.87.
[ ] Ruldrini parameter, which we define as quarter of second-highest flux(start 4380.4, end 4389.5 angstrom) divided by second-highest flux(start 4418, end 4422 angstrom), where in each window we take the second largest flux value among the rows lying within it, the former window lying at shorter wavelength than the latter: 0.239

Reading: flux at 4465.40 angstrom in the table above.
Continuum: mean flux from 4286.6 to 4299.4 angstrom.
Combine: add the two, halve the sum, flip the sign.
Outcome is -42.7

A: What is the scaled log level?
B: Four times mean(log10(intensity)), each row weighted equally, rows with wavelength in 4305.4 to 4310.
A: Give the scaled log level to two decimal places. 6.17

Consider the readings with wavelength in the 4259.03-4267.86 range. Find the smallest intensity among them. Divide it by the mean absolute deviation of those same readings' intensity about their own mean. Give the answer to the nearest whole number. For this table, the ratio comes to 28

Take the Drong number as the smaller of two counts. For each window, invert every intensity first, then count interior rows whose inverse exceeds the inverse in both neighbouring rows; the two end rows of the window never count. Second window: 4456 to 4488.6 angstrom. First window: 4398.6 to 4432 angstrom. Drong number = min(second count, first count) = 5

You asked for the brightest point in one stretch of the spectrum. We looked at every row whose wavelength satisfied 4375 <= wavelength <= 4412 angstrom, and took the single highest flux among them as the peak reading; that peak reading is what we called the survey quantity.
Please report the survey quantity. 50.58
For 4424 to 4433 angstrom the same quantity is 52.83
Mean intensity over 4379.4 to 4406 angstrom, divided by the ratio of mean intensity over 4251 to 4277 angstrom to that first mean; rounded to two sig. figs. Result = 48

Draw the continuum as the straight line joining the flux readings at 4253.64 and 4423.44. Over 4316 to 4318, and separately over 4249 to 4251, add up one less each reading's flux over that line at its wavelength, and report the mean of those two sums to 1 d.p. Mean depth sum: 0.0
